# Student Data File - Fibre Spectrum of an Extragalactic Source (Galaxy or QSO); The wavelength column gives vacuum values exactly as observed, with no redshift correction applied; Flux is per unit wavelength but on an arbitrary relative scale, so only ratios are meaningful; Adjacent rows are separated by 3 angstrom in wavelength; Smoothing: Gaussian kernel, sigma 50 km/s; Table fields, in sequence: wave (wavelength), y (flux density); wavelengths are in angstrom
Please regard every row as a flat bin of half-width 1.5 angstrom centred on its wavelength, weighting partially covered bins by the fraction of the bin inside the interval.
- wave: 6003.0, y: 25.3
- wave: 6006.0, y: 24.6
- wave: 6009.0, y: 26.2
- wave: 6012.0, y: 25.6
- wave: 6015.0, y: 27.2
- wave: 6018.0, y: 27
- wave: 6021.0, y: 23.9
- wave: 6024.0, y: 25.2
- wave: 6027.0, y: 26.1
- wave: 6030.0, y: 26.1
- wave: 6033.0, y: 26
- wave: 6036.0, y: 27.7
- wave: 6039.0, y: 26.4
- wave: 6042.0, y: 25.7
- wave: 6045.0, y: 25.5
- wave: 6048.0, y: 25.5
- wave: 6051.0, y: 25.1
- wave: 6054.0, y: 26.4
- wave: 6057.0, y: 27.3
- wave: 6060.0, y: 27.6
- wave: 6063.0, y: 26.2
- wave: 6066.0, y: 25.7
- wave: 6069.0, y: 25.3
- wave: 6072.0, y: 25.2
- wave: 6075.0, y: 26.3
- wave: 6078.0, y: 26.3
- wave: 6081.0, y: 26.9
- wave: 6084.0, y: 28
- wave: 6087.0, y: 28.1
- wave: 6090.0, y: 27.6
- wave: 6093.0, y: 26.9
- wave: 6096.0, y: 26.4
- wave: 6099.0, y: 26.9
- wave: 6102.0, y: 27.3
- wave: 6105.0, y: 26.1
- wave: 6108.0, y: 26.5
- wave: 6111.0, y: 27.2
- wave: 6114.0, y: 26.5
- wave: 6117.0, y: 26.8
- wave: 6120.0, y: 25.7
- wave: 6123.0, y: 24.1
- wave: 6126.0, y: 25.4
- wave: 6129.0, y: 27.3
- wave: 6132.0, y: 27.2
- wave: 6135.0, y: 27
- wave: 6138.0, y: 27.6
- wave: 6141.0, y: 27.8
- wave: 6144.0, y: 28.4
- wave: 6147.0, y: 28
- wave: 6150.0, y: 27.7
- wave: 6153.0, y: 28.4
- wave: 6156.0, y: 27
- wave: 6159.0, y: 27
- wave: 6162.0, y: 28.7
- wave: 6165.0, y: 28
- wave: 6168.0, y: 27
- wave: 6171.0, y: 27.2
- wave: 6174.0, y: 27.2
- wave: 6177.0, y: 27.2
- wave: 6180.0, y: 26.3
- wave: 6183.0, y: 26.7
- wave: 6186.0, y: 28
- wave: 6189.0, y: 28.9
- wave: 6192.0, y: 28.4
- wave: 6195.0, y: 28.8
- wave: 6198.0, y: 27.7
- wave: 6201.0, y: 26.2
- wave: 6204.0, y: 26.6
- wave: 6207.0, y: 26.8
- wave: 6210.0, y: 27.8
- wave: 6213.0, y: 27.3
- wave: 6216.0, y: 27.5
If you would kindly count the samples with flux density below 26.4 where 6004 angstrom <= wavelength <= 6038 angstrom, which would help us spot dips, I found 8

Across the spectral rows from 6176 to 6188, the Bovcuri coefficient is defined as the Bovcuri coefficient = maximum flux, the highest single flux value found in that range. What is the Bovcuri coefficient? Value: 28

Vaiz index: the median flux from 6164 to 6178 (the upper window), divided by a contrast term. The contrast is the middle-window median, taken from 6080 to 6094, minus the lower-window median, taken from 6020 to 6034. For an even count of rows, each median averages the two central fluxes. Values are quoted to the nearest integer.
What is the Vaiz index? 17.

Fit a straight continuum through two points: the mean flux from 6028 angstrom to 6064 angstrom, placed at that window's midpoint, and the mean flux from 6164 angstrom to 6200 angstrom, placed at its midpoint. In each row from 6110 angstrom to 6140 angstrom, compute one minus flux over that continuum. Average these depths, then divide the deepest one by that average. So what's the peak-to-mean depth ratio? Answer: 5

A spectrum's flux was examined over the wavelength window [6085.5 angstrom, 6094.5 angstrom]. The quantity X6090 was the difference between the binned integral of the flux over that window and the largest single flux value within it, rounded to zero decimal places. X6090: 220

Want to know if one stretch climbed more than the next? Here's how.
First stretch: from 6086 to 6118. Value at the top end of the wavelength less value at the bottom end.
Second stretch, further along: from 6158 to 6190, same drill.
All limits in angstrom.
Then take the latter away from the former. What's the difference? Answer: -3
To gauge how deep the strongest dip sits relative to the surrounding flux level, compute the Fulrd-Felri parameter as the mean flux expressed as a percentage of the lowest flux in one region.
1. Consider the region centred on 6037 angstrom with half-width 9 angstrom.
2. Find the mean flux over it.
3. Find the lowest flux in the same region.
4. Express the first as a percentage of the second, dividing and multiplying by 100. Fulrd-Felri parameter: 103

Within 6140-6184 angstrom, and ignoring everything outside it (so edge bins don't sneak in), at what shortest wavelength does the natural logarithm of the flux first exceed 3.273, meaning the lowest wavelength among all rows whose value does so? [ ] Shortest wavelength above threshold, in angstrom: 6141.0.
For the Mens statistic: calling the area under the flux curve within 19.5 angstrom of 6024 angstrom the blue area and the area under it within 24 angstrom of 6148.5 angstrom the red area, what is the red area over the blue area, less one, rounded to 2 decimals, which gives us 0.30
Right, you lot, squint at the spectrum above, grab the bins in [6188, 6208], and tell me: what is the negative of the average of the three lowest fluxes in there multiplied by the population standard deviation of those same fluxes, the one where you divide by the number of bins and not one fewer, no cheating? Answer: -27.2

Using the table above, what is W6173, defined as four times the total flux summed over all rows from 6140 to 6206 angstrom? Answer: 2429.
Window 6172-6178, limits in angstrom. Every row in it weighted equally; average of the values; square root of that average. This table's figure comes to 5.22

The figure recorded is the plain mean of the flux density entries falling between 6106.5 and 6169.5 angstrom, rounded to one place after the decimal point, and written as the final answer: 27.1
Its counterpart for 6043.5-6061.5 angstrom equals 26.2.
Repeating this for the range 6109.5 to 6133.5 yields 26.3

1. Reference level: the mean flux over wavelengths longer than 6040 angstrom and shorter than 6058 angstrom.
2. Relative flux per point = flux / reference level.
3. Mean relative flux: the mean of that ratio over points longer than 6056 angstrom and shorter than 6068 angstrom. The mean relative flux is 1.03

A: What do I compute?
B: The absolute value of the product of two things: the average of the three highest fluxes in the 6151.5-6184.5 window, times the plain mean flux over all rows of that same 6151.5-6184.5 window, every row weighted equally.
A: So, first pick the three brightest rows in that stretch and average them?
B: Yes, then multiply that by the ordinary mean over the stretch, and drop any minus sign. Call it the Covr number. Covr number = 775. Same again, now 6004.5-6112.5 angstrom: 736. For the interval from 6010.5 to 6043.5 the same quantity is 712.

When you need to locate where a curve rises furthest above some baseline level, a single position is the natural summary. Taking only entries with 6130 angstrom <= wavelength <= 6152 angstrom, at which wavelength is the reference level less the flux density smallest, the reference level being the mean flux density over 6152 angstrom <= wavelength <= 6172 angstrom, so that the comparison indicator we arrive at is 6144.0 angstrom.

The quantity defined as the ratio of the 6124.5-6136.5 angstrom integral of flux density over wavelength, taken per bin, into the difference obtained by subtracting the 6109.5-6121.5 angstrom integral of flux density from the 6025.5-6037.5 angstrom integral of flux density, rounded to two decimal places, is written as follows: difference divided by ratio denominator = 0.00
